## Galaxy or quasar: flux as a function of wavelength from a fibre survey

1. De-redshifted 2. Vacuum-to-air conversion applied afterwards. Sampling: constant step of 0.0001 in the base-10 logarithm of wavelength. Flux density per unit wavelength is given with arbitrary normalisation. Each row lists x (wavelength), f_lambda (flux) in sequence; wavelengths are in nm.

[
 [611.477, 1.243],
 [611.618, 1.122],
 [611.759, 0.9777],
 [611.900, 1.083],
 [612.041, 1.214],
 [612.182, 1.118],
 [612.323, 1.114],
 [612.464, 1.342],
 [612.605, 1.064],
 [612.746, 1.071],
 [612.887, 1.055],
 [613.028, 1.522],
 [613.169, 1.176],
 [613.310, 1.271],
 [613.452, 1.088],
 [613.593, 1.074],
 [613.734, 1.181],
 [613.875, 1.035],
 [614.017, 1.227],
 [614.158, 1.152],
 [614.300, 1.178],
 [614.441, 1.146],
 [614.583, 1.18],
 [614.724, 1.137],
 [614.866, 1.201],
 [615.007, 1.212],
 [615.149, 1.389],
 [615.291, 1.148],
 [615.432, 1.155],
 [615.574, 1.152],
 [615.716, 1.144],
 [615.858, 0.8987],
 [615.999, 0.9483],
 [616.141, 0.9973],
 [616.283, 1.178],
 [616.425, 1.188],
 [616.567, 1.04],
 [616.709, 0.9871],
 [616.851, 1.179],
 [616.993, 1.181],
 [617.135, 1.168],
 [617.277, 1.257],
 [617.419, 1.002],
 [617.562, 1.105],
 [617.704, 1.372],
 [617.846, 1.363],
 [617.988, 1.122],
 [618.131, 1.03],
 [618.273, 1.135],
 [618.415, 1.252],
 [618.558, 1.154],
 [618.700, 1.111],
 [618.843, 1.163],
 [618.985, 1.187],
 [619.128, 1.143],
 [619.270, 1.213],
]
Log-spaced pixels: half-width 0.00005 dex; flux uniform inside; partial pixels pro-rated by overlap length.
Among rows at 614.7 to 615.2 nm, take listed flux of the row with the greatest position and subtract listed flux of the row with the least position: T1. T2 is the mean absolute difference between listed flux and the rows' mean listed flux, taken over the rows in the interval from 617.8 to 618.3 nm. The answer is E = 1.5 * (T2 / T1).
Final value 0.6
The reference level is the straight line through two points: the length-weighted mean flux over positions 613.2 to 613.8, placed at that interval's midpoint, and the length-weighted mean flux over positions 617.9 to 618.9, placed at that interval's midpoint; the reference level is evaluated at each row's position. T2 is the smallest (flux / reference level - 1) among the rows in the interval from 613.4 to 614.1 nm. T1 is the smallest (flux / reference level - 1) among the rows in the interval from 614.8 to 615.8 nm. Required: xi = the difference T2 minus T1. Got -0.10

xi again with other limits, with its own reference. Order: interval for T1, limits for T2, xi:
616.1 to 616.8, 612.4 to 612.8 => 0.06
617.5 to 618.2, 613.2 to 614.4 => 0.00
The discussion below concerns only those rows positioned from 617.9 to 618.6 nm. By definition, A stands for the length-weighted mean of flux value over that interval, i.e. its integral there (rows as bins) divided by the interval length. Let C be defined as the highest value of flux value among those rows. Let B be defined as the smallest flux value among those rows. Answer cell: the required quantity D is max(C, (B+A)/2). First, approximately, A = 1.14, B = 1.03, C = 1.252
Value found 1.25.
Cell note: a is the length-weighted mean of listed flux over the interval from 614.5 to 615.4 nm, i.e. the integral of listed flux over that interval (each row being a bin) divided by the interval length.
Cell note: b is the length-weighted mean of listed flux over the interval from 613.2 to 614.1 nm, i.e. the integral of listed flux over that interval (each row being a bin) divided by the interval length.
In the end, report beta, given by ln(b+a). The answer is 0.86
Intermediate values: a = 1.21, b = 1.15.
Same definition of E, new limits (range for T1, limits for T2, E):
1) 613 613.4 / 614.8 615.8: -0.3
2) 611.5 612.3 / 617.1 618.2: -43.1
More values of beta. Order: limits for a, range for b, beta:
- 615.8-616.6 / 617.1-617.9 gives 0.81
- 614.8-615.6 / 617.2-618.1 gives 0.88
